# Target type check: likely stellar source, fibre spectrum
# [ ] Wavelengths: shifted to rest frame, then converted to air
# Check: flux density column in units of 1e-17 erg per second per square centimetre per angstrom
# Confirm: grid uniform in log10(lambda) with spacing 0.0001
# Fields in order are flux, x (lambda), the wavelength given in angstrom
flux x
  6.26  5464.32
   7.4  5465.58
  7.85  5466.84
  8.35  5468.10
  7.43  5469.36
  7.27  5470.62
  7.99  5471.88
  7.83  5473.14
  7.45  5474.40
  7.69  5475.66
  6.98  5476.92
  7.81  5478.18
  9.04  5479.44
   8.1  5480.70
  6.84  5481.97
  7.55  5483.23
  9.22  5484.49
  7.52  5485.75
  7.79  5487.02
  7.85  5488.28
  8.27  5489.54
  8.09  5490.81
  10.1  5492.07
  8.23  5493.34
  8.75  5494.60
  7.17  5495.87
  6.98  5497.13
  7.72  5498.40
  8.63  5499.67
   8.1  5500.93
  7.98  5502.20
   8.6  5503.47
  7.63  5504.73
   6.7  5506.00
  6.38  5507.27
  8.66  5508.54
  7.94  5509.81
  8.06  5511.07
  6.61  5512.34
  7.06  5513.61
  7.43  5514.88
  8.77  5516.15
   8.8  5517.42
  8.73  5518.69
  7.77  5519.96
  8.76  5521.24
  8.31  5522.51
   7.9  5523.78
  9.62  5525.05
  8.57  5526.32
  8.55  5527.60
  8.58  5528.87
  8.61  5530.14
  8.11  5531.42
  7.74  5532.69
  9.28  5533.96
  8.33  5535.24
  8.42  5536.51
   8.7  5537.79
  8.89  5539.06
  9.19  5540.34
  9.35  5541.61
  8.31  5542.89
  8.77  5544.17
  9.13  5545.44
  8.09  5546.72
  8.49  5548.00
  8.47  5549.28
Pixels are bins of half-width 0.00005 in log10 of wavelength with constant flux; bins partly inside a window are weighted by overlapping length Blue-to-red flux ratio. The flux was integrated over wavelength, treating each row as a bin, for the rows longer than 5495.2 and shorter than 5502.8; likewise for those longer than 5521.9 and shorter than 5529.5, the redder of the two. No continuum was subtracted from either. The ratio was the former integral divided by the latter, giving 0.90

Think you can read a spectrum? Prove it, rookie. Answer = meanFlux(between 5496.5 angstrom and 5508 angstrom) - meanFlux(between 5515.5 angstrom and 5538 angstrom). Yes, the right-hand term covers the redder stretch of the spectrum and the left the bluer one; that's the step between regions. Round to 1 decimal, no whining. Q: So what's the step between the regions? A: -0.9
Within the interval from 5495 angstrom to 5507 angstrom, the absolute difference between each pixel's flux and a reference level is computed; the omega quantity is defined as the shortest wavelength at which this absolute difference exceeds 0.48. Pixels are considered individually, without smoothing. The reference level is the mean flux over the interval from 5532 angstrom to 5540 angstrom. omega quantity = 5495.87 angstrom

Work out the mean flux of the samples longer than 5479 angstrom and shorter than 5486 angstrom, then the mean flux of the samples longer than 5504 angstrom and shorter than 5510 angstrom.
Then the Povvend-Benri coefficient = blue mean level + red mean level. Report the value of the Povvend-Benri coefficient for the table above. 15.5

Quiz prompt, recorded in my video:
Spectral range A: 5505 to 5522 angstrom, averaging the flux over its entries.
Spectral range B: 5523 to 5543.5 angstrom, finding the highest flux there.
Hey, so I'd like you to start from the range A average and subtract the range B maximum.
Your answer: -1.8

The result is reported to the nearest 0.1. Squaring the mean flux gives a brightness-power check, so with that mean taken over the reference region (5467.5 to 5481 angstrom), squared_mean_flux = 61.0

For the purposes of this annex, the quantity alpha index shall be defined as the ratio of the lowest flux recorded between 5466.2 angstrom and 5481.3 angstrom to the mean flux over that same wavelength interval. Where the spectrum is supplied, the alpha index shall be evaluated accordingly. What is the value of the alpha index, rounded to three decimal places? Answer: 0.893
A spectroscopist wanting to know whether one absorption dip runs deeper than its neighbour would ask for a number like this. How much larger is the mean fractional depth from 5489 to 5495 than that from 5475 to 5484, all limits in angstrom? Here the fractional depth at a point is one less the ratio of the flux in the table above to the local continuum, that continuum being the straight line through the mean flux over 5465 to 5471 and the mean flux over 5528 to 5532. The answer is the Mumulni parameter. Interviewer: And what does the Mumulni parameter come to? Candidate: -0.10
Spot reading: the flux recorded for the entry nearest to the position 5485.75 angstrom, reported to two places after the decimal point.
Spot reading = 7.52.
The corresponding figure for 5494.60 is 8.75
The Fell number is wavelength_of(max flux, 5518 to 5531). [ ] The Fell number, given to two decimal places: 5525.05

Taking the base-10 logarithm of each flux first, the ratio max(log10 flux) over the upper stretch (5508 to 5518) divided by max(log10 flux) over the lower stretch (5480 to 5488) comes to 0.98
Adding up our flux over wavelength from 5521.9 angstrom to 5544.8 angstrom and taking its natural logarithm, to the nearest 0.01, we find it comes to 5.29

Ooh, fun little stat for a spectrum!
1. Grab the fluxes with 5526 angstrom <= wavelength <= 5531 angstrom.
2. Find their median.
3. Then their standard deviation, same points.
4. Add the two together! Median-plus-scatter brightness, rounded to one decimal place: 8.6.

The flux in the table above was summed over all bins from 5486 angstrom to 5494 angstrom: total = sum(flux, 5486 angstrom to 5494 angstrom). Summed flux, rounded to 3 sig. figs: 50.3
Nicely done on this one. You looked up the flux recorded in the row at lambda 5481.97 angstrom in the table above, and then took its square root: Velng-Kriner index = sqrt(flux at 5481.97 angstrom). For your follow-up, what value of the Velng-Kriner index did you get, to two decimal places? 2.62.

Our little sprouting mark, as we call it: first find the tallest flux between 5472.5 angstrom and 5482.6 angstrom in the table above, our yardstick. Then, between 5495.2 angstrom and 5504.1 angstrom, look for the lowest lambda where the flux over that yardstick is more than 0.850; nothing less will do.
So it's 5498.40 angstrom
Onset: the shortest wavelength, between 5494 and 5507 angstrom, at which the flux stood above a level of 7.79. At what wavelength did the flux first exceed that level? 5494.60 angstrom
